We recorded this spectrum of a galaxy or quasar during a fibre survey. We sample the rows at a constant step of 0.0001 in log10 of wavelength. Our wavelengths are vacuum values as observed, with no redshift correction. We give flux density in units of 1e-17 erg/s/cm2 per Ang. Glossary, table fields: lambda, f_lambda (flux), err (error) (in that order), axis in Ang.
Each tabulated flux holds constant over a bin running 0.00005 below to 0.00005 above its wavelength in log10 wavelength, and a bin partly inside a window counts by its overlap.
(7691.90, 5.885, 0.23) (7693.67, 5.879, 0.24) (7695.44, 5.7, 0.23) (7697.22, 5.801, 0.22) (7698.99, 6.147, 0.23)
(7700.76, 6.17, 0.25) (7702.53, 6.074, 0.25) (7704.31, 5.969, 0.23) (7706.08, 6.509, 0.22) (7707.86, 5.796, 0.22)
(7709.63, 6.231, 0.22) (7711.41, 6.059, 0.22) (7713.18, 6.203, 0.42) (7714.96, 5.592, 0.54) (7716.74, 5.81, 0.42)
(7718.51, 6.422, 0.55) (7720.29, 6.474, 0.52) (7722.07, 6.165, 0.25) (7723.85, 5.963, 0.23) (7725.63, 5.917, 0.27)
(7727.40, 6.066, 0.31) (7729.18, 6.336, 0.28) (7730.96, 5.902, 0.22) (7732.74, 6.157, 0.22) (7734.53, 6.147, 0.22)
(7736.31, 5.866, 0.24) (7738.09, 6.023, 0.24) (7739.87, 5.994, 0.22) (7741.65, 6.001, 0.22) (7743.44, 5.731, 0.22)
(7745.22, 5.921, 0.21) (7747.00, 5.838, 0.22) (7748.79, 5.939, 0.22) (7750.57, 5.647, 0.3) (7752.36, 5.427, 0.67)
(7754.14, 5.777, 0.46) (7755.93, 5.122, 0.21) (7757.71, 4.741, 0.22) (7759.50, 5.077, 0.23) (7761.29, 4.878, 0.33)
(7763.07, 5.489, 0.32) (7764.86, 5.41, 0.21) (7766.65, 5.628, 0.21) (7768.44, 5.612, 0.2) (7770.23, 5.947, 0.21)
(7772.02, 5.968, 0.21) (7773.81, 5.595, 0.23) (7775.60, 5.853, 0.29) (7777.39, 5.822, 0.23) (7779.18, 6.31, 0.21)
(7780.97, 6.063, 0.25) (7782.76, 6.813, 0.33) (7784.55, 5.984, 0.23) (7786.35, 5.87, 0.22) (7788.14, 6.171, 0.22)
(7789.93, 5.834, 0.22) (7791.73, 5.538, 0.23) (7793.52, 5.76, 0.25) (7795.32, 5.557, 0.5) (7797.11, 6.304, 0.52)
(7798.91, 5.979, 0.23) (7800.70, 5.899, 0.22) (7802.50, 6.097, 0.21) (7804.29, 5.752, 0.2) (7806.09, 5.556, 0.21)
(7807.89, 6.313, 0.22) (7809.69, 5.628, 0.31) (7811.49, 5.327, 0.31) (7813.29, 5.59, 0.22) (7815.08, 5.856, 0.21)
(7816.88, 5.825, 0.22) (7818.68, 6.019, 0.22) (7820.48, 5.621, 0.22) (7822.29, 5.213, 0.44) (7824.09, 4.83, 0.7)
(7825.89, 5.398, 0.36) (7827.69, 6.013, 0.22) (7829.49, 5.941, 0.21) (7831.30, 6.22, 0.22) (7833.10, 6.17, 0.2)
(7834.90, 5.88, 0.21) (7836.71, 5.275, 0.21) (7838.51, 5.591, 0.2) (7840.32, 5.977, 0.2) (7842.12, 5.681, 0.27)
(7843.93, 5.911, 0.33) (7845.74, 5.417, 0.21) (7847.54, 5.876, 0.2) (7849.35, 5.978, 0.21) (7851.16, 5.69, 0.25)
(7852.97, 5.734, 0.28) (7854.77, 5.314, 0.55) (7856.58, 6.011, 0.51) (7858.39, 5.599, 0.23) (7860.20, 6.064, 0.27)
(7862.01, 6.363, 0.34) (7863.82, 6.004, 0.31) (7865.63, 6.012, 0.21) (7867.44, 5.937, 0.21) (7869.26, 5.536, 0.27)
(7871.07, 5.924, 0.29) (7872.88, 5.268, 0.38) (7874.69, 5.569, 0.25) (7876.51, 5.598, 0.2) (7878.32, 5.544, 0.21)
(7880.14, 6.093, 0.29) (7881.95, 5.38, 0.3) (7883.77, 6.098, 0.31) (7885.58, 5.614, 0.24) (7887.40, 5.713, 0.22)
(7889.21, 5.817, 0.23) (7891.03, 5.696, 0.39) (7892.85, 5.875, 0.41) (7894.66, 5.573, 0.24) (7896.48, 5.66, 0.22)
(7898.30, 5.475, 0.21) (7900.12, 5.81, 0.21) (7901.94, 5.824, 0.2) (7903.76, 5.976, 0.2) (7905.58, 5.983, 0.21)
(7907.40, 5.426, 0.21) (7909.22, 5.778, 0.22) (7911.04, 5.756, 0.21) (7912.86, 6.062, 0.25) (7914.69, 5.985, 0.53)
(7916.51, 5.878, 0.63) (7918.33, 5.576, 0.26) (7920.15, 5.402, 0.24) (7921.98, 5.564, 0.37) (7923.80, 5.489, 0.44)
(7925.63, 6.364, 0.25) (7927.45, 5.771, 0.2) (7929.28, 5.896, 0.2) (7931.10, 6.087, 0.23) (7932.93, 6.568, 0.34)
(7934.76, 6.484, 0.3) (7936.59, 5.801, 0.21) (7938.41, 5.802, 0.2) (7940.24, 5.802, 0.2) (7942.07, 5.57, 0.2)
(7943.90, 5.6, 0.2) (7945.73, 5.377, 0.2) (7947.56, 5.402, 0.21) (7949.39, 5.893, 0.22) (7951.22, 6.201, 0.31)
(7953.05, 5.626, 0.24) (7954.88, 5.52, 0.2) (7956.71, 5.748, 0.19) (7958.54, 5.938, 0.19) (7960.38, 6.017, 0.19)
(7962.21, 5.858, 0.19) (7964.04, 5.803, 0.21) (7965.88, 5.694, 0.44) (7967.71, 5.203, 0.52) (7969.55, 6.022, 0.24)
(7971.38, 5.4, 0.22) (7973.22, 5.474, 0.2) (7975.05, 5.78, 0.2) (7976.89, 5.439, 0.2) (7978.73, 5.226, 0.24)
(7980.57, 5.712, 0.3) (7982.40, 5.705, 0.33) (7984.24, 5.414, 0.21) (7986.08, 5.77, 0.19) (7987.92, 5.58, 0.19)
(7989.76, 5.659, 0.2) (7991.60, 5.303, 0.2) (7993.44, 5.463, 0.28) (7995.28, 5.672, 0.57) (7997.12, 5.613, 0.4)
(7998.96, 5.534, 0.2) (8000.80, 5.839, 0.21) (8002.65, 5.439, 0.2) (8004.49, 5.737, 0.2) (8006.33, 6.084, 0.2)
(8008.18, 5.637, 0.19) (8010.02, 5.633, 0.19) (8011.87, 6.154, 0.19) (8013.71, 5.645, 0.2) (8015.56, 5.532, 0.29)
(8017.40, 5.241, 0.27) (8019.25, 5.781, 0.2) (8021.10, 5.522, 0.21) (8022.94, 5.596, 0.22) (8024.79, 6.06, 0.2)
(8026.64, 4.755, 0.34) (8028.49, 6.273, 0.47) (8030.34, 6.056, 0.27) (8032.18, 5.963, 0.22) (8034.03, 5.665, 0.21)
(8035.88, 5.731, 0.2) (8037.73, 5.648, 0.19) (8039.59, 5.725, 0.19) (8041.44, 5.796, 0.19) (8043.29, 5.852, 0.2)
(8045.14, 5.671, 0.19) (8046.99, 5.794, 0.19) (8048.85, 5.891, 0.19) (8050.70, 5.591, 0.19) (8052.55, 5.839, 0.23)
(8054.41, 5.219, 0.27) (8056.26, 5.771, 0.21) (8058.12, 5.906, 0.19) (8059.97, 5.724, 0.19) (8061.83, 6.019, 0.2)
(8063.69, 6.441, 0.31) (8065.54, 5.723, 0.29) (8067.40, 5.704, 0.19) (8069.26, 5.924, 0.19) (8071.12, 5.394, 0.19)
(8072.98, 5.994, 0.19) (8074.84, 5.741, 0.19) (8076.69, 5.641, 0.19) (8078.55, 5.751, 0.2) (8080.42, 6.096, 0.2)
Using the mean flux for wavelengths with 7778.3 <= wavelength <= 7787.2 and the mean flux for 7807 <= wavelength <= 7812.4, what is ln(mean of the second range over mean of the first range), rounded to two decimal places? -0.08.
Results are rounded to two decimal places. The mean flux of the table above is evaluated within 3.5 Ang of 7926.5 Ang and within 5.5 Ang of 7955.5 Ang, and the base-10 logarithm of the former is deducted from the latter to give 5.07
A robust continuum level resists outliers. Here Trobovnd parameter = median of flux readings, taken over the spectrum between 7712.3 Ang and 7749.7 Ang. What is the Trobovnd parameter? 5.99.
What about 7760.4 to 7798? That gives 5.83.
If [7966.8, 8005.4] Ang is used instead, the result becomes 5.58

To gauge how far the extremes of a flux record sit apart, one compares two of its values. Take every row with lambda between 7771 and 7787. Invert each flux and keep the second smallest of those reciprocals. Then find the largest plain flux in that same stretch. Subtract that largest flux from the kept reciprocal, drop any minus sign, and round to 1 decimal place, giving 6.7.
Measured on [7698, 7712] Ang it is 6.3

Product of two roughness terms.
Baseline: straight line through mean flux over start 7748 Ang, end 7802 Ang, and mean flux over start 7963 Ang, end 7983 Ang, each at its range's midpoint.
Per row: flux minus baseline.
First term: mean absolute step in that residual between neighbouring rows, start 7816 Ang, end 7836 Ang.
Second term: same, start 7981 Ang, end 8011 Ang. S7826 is 0.078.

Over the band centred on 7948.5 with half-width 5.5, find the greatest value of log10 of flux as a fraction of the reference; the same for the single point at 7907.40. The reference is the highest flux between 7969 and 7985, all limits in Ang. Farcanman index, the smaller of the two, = -0.045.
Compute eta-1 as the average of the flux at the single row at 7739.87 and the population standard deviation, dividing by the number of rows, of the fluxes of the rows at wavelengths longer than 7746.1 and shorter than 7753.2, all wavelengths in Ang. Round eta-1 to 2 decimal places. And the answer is 3.09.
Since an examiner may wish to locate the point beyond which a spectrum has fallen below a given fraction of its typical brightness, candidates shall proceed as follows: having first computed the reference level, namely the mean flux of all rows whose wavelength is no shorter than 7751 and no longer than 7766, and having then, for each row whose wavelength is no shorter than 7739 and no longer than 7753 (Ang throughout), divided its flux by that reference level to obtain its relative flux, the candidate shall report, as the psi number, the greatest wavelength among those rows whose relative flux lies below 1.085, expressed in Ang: 7752.36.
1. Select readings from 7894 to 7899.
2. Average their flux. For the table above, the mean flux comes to 5.57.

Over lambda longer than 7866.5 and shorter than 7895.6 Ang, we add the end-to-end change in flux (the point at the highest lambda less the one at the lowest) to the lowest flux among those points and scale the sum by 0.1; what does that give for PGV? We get 0.490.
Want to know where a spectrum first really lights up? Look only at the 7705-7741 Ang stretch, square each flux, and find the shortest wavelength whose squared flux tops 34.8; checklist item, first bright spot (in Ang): 7706.08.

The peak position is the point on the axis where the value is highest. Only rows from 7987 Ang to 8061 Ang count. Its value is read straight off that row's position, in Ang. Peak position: 8028.49 Ang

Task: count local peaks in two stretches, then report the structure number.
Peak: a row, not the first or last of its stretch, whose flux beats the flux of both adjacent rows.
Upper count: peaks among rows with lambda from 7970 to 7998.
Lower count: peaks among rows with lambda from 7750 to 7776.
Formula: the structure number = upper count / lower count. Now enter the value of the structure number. 1.00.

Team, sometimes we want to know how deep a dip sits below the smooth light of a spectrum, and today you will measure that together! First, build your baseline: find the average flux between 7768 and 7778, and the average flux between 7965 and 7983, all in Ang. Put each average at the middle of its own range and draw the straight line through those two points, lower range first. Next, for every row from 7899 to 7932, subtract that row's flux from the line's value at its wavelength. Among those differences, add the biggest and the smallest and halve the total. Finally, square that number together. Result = 0.07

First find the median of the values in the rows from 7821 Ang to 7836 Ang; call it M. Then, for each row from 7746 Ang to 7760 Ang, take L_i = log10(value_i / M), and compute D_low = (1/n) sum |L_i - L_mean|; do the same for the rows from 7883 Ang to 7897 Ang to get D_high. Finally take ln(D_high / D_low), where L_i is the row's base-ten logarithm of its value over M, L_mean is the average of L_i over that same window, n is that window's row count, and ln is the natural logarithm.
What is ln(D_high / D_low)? -1.1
